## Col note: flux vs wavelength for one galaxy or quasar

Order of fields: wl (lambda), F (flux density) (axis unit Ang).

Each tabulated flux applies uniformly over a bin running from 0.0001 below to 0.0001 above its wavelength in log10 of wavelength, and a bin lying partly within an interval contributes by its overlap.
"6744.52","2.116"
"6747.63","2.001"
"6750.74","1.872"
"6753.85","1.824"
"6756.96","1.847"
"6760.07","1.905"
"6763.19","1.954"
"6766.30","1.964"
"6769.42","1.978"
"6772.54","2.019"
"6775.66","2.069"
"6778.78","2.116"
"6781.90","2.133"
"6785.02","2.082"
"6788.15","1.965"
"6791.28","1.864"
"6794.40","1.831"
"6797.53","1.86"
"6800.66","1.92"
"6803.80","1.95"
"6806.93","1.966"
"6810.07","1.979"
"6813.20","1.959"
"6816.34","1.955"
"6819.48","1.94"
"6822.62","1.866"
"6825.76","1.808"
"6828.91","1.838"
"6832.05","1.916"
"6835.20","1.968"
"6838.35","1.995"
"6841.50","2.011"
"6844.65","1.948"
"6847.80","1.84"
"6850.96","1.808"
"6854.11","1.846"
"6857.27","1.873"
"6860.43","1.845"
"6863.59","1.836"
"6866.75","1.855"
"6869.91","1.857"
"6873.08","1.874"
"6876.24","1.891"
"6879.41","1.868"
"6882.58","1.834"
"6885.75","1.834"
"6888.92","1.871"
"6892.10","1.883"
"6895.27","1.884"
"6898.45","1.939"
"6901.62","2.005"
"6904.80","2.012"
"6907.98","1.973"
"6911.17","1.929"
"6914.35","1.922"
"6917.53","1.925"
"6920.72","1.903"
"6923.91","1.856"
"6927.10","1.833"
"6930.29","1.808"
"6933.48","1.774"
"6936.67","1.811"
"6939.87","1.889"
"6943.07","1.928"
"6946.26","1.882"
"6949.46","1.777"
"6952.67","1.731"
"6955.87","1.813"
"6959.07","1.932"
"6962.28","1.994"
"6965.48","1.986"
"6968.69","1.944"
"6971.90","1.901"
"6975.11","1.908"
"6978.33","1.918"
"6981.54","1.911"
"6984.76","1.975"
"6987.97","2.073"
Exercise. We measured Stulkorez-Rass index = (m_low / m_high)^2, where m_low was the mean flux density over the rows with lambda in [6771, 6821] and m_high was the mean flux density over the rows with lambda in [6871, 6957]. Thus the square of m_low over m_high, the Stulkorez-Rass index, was 1.11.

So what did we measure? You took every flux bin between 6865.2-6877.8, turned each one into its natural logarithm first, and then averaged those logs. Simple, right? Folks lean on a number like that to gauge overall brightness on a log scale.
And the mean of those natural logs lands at 0.626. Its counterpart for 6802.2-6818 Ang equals 0.674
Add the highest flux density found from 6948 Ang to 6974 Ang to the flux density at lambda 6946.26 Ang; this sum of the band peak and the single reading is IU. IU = 3.88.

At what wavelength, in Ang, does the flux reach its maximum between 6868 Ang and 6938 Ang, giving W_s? 6904.80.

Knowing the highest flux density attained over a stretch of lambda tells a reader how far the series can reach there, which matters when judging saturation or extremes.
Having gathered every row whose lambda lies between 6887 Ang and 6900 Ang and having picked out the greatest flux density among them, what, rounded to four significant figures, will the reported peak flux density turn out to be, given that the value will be 1.939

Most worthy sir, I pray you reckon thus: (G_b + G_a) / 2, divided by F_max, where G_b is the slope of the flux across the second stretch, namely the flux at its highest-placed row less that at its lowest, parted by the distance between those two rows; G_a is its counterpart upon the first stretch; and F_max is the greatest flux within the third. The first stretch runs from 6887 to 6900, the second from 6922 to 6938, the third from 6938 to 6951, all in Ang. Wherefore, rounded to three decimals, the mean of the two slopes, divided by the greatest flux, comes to 0.001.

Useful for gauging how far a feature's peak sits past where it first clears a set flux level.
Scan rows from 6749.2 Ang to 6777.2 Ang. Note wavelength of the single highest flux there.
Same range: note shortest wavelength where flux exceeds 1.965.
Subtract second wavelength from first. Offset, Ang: 6.2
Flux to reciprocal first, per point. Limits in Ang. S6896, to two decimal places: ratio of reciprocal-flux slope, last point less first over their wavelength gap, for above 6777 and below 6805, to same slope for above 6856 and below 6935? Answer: 4.11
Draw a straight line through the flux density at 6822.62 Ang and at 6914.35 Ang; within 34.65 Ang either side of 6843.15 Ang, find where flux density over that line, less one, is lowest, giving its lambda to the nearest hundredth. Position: 6850.96 Ang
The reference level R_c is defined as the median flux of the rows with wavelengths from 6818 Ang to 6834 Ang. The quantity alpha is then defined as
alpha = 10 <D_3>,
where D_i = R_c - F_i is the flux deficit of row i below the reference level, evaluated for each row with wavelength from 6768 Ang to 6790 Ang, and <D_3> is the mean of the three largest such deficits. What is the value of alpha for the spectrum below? -1.2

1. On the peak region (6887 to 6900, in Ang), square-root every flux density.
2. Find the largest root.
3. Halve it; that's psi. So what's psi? 0.696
